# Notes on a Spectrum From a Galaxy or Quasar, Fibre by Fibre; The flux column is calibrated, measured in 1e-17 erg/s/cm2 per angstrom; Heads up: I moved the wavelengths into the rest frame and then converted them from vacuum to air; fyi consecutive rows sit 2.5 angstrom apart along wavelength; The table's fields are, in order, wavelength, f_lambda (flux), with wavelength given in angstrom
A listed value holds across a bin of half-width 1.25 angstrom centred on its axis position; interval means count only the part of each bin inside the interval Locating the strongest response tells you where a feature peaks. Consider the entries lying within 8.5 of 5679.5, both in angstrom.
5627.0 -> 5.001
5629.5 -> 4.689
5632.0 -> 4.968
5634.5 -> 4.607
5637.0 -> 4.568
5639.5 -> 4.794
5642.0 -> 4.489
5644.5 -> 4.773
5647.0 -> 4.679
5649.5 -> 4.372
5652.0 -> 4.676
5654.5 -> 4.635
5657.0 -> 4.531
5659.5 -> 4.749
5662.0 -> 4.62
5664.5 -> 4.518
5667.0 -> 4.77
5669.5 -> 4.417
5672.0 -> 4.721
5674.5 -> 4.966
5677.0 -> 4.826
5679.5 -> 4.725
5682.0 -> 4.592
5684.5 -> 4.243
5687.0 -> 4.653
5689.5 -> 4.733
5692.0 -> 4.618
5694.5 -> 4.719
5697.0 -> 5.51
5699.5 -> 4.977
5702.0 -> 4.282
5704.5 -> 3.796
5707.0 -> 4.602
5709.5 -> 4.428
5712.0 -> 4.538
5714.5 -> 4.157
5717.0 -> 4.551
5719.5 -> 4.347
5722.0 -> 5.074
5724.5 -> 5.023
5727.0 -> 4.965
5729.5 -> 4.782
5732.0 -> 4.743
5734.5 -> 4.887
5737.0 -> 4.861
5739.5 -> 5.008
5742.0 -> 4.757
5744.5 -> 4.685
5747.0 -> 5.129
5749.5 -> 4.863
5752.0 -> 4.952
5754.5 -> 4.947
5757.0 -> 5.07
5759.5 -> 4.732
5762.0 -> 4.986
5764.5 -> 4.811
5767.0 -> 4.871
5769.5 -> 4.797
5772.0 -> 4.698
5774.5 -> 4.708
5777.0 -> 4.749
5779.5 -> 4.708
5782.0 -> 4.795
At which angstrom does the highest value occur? 5674.5 angstrom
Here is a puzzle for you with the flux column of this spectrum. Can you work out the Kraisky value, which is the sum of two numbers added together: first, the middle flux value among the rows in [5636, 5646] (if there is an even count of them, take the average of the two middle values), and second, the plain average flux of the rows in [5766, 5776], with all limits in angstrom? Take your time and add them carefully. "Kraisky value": 9.44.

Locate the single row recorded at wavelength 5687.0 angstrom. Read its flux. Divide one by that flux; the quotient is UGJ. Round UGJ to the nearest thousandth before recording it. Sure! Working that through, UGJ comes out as 0.215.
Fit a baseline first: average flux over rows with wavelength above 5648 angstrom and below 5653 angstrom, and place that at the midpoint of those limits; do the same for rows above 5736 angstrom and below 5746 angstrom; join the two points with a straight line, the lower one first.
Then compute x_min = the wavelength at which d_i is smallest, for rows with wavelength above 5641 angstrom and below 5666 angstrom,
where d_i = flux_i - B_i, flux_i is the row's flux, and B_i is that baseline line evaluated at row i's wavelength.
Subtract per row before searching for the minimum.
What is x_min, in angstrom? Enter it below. 5649.5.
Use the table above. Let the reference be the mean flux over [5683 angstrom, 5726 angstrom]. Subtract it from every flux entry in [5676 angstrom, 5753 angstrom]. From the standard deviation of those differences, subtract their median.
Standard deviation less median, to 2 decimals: 0.20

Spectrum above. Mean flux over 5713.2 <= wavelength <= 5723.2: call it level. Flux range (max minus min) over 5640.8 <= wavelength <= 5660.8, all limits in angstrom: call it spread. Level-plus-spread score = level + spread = 4.93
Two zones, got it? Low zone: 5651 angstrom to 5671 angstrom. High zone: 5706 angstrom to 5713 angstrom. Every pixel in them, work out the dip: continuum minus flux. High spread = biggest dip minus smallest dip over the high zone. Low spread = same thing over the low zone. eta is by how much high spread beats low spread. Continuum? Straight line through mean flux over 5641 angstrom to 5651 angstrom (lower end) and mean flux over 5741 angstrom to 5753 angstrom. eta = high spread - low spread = -0.2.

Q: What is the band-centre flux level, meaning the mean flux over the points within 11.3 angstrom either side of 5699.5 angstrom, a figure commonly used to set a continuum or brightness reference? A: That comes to 4.63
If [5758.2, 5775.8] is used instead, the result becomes 4.80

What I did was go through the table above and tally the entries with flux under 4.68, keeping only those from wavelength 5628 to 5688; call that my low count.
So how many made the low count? 14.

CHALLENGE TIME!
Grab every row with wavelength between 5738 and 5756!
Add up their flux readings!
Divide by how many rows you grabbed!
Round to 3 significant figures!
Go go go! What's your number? 4.91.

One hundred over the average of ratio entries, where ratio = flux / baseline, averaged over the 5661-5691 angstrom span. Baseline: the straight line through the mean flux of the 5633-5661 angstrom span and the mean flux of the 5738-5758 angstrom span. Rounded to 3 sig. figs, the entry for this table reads 101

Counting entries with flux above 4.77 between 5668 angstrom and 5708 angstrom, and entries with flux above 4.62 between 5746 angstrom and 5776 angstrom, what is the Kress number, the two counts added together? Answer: 16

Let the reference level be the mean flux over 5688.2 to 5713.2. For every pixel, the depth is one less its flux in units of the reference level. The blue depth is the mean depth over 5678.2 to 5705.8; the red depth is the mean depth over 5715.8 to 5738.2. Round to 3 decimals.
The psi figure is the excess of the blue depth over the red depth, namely 0.039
